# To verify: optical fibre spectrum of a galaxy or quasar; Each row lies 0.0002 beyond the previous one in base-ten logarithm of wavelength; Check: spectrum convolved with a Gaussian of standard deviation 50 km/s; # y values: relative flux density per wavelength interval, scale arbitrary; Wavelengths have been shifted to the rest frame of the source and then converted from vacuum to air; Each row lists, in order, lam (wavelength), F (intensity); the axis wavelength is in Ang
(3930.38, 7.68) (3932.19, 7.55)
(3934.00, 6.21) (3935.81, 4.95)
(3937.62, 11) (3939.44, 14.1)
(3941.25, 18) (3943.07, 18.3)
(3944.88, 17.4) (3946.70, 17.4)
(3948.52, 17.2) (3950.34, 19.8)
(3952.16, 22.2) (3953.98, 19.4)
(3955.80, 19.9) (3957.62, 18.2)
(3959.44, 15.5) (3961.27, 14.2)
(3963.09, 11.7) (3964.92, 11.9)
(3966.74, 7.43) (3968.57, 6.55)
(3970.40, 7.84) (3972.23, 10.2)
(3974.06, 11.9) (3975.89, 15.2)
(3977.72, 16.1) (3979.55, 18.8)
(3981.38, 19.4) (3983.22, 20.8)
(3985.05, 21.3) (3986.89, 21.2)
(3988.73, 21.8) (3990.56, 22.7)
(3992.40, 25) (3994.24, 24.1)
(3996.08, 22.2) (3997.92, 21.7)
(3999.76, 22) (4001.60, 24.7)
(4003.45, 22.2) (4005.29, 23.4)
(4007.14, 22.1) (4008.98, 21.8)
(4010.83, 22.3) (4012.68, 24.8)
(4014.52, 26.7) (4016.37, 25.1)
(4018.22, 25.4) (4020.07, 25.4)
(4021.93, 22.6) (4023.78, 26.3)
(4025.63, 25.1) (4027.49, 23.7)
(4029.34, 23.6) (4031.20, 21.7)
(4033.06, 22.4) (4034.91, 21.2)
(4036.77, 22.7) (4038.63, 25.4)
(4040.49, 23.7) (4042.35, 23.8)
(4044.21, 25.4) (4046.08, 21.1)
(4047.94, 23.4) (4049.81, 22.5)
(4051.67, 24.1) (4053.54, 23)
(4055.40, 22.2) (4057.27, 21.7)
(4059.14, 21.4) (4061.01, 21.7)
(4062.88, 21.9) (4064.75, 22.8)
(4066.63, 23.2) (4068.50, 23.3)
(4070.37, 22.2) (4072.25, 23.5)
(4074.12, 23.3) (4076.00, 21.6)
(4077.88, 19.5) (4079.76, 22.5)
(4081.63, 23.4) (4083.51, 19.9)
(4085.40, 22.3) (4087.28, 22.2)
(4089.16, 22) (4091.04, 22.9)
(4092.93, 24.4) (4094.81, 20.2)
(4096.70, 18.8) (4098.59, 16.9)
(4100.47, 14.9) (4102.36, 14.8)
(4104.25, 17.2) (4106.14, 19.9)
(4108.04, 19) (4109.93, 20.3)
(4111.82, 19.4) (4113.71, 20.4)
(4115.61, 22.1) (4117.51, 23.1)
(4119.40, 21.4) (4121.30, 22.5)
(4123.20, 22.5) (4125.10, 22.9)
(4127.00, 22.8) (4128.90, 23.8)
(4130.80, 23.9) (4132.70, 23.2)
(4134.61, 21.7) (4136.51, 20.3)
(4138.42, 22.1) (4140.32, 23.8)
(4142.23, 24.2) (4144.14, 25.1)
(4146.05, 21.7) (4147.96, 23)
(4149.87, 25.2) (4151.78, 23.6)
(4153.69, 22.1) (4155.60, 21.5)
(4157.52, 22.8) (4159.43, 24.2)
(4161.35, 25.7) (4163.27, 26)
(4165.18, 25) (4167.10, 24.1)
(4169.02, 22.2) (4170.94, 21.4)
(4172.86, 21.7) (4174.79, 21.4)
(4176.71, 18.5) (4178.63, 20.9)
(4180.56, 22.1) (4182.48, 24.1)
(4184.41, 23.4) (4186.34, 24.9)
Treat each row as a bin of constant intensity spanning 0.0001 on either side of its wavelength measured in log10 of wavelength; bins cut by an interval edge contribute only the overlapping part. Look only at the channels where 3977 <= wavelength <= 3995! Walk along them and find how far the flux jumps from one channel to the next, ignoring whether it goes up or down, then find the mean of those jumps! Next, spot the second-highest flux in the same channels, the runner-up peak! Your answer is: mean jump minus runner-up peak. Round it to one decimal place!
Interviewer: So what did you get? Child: -23.0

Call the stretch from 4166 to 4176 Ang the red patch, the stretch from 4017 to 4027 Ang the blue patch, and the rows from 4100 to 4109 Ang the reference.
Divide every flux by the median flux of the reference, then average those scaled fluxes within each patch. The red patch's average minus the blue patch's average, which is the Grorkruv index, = -0.16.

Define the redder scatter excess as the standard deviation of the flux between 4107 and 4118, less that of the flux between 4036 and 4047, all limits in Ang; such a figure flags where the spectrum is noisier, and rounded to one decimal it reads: -0.1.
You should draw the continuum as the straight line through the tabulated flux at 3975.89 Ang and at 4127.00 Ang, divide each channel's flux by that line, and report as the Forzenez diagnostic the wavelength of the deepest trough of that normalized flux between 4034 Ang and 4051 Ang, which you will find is 4046.08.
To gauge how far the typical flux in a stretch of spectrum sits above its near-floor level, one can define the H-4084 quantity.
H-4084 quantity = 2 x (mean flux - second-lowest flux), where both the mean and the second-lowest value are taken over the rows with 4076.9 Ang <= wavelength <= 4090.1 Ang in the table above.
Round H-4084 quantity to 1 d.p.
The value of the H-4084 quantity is 3.6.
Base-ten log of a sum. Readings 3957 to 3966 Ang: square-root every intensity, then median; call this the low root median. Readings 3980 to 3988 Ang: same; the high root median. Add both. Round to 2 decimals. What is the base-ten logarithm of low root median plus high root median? 0.92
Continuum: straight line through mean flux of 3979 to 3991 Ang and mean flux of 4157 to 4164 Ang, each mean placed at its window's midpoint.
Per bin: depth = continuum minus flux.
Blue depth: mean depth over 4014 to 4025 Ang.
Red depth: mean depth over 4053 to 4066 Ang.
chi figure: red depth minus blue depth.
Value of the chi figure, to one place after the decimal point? 4.0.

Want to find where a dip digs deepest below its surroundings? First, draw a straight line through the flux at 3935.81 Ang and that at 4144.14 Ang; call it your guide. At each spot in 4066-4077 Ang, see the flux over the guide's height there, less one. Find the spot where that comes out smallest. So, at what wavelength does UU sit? 4076.00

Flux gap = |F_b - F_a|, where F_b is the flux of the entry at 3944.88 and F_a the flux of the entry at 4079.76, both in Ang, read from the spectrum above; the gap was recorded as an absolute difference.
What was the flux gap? 5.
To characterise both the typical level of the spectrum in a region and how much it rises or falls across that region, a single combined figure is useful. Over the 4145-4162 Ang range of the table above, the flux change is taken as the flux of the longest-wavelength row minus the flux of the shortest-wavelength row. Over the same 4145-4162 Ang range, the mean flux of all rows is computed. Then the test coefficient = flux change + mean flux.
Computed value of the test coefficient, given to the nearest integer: 27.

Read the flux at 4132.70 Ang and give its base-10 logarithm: 1.37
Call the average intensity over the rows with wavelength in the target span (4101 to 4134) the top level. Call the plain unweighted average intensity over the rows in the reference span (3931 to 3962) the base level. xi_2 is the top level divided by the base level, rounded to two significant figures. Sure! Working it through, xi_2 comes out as 1.4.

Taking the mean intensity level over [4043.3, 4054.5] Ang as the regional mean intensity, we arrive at 23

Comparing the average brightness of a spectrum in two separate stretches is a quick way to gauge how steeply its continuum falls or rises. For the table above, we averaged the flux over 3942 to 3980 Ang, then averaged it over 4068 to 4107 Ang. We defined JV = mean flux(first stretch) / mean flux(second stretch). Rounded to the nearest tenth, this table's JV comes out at 0.7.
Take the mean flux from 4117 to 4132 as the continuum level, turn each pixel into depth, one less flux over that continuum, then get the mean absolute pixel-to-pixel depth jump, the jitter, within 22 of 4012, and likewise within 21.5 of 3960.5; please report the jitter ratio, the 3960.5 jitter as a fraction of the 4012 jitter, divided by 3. 0.412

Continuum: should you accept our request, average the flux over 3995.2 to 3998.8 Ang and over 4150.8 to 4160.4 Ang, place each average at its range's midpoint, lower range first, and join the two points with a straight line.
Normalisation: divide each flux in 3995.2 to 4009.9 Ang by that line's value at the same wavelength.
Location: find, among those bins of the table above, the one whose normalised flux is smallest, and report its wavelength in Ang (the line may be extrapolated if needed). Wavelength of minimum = 3997.92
